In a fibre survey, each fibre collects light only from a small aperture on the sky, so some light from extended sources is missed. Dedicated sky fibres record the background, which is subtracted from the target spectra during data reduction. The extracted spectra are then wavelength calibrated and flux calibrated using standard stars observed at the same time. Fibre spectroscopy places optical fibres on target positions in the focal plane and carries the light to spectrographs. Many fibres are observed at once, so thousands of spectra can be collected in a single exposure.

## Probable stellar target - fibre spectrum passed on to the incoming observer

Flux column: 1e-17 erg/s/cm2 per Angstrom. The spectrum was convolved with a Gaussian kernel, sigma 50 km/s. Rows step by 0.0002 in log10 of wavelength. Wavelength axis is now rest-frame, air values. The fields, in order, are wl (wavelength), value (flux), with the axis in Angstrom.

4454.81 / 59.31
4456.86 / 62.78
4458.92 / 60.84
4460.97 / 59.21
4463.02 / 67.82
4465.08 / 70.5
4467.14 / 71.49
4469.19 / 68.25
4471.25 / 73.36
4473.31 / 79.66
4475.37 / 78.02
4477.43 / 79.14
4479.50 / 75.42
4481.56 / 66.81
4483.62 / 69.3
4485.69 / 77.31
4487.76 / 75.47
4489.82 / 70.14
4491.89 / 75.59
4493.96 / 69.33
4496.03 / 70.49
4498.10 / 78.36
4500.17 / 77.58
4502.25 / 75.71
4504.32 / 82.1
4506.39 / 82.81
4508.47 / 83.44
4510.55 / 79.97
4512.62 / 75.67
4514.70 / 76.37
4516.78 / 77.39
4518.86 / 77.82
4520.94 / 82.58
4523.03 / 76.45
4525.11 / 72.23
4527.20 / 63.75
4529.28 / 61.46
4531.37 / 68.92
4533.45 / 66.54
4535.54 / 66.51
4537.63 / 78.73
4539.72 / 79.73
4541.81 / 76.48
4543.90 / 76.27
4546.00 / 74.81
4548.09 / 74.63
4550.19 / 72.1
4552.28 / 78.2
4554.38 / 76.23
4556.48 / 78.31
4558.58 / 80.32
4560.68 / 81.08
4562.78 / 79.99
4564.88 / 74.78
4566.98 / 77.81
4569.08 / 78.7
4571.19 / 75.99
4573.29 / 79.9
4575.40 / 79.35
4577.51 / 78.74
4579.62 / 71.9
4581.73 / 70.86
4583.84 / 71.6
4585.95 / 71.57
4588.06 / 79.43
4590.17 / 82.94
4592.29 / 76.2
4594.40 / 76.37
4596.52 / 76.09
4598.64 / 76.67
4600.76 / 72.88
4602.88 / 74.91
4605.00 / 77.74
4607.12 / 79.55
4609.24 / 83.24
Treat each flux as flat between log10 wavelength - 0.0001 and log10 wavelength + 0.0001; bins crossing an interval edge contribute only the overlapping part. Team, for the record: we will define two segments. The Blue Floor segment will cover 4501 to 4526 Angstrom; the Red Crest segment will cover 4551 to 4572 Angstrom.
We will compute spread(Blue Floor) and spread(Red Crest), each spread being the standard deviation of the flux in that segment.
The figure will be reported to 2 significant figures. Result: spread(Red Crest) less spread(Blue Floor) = -1.5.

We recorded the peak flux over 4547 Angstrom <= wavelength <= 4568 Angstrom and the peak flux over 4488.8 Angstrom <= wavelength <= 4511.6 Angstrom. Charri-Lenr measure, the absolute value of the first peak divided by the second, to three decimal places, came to 0.972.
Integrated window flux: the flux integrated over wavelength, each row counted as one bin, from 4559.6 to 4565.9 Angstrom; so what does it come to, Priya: 496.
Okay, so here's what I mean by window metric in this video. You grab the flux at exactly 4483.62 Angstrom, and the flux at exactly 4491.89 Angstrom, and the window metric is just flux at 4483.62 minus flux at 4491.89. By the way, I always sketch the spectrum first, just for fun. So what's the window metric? -6.3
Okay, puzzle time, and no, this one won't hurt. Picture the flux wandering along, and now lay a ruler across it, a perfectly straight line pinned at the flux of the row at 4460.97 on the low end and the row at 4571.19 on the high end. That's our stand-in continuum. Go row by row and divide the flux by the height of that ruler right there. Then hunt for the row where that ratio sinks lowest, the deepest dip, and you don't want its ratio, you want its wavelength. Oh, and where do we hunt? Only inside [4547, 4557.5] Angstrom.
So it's 4550.19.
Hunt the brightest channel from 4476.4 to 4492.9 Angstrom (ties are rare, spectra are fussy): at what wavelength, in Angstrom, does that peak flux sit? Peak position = 4477.43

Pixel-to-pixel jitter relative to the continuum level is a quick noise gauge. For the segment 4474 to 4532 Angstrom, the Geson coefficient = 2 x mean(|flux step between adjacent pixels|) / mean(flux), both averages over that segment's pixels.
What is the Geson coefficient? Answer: 0.10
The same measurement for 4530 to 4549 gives 0.07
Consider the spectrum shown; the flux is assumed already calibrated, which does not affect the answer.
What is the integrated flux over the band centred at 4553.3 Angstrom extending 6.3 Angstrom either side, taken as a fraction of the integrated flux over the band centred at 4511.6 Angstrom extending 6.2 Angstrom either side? 0.98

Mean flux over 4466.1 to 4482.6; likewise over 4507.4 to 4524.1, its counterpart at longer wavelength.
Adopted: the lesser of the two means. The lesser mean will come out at 74.0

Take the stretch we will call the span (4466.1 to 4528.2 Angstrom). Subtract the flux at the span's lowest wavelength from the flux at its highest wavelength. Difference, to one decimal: -7.7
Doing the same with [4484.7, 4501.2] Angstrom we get 0.3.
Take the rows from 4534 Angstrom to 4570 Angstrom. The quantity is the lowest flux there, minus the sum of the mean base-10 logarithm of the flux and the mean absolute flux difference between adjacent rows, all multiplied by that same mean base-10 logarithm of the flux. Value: 117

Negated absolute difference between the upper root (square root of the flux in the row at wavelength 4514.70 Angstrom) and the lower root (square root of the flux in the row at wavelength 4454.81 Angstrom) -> -1.0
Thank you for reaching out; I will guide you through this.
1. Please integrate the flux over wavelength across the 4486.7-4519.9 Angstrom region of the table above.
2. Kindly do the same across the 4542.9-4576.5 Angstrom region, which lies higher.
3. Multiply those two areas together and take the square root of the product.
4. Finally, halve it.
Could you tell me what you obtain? 1287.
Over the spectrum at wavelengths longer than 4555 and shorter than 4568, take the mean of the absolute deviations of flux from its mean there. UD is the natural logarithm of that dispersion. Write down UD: 0.56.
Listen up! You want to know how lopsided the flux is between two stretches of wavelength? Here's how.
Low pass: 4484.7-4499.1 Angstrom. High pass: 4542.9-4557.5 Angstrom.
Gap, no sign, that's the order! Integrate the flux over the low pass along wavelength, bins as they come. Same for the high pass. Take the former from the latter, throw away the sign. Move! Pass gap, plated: 43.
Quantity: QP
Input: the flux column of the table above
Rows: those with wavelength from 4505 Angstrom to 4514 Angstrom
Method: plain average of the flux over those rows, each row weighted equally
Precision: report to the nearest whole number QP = 80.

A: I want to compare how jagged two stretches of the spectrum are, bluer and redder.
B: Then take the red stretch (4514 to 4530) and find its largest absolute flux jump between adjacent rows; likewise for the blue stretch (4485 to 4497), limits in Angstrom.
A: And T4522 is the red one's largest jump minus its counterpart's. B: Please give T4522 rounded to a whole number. 2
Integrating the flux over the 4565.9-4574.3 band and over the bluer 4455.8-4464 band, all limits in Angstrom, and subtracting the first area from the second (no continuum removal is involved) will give -143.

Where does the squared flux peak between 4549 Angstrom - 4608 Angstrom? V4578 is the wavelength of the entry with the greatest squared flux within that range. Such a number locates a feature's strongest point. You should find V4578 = 4590.17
